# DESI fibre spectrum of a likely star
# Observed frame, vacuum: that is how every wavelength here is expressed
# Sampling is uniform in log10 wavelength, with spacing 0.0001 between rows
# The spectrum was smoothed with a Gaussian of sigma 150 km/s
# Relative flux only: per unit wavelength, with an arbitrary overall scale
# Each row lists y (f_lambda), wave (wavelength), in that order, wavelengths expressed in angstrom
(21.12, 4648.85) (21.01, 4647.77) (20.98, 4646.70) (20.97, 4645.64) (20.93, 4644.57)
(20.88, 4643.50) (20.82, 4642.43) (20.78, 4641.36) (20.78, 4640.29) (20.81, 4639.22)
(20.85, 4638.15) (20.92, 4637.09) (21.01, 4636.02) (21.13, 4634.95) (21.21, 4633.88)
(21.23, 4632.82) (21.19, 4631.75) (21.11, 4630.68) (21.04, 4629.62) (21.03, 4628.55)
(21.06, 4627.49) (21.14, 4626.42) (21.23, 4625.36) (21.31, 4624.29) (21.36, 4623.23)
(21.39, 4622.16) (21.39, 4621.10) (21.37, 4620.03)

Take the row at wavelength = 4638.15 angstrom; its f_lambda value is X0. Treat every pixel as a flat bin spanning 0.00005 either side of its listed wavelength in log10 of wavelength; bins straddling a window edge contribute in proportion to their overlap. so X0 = 20.85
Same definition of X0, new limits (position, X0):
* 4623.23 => 21.36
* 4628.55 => 21.03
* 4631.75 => 21.19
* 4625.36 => 21.23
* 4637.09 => 20.92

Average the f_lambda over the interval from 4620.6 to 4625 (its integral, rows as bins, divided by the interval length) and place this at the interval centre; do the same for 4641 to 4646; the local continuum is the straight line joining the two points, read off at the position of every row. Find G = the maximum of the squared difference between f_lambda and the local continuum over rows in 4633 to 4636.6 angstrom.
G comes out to 0.015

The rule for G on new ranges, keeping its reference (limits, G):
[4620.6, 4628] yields 0.032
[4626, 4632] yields 0.034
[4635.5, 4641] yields 0.025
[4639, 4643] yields 0.025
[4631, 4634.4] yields 0.015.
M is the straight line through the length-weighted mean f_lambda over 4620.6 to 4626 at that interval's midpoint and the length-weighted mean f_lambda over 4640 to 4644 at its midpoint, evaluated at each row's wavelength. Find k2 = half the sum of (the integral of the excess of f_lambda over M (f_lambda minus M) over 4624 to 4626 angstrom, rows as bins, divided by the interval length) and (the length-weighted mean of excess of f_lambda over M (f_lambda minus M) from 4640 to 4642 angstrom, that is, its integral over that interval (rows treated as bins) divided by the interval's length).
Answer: -0.04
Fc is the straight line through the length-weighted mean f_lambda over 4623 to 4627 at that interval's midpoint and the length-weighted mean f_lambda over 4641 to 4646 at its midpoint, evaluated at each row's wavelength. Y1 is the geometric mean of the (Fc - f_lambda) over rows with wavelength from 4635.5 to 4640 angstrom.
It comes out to 0.060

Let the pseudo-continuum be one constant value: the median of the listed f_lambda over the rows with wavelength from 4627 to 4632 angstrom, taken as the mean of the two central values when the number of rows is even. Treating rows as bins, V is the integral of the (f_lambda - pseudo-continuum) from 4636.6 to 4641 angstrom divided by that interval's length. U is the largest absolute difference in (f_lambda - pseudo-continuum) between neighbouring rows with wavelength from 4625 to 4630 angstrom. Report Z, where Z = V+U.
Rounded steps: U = 0.090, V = -0.22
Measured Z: -0.13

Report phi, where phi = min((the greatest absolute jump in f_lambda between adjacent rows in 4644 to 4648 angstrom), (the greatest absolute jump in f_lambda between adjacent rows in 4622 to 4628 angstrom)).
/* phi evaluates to 0.04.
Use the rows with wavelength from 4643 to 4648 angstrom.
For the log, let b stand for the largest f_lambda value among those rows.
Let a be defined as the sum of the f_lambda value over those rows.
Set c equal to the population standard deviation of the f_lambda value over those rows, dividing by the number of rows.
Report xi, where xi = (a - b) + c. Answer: 83.8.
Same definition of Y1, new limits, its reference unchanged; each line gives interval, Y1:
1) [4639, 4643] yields 0.116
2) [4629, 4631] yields 0.050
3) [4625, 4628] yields 0.053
